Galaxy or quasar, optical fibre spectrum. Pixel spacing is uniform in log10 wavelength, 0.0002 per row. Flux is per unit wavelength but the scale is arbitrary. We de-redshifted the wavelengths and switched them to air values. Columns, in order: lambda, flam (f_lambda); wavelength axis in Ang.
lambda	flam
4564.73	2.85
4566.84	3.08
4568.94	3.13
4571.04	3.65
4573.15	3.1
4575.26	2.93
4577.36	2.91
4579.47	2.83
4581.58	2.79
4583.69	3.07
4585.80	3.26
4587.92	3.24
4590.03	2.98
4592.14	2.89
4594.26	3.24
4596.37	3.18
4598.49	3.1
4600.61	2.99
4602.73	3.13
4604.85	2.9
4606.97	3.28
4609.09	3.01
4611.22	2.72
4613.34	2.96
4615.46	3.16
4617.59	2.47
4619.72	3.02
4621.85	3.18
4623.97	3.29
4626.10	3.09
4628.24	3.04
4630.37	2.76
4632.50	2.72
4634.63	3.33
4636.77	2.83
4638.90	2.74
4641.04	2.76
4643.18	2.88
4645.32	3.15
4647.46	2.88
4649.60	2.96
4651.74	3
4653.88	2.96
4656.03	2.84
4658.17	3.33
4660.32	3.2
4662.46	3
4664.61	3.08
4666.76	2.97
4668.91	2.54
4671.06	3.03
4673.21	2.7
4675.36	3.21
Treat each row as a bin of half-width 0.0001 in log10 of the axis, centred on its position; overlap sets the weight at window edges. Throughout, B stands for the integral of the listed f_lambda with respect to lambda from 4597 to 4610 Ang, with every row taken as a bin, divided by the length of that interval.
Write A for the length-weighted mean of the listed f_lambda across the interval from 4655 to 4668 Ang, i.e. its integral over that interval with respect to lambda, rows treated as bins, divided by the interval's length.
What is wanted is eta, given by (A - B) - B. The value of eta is -3.08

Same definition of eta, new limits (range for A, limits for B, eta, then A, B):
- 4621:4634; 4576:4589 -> -3.01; 3.02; 3.02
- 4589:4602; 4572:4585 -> -2.83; 3.07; 2.95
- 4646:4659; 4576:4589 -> -3.04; 2.99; 3.02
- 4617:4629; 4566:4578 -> -3.25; 3.03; 3.14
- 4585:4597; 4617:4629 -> -2.94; 3.13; 3.03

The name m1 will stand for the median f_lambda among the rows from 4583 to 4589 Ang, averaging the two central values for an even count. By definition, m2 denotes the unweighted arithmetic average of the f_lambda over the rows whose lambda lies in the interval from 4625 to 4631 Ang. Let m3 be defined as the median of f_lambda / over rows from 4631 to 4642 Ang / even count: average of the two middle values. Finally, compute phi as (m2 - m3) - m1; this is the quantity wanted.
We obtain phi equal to -3.04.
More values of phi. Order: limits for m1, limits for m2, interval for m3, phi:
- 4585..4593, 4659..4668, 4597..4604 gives -3.15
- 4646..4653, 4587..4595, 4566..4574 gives -2.99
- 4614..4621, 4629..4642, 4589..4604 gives -3.26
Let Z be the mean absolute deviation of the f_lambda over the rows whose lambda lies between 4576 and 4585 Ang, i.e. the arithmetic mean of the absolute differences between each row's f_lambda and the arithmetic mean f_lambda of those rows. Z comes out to 0.09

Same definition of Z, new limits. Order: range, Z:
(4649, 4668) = 0.11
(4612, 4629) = 0.16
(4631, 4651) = 0.15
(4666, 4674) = 0.19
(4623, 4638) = 0.20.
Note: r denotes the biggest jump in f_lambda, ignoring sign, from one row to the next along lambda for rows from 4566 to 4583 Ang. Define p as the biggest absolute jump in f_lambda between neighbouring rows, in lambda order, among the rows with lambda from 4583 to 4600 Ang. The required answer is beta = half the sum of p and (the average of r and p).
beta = 0.40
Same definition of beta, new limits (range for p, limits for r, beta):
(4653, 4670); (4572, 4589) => 0.44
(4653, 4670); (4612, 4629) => 0.54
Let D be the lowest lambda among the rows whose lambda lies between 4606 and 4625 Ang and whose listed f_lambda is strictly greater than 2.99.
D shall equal 4606.97 Ang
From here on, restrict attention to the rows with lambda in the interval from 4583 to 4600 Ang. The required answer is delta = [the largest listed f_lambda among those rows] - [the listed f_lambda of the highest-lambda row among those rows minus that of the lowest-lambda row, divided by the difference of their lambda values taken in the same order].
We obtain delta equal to 3.26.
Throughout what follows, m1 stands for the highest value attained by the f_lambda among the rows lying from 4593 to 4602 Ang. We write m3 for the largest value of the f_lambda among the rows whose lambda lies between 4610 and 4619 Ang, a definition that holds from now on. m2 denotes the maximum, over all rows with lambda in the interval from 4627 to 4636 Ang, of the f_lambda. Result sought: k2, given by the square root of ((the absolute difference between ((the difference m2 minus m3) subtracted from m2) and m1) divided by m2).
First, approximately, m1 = 3.24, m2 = 3.33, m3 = 3.16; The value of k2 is 0.15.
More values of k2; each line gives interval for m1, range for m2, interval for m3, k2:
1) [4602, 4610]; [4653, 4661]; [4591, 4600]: 0.11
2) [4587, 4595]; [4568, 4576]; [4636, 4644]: 0.31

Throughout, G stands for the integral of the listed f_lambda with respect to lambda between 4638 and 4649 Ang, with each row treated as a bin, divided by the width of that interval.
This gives 2.89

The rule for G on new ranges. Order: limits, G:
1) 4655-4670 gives 3.00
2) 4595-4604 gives 3.10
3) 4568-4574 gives 3.30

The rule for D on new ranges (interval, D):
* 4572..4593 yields 4573.15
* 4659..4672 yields 4660.32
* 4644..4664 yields 4645.32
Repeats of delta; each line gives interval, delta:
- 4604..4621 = 3.27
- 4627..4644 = 3.34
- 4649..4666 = 3.32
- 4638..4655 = 3.14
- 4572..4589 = 3.25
